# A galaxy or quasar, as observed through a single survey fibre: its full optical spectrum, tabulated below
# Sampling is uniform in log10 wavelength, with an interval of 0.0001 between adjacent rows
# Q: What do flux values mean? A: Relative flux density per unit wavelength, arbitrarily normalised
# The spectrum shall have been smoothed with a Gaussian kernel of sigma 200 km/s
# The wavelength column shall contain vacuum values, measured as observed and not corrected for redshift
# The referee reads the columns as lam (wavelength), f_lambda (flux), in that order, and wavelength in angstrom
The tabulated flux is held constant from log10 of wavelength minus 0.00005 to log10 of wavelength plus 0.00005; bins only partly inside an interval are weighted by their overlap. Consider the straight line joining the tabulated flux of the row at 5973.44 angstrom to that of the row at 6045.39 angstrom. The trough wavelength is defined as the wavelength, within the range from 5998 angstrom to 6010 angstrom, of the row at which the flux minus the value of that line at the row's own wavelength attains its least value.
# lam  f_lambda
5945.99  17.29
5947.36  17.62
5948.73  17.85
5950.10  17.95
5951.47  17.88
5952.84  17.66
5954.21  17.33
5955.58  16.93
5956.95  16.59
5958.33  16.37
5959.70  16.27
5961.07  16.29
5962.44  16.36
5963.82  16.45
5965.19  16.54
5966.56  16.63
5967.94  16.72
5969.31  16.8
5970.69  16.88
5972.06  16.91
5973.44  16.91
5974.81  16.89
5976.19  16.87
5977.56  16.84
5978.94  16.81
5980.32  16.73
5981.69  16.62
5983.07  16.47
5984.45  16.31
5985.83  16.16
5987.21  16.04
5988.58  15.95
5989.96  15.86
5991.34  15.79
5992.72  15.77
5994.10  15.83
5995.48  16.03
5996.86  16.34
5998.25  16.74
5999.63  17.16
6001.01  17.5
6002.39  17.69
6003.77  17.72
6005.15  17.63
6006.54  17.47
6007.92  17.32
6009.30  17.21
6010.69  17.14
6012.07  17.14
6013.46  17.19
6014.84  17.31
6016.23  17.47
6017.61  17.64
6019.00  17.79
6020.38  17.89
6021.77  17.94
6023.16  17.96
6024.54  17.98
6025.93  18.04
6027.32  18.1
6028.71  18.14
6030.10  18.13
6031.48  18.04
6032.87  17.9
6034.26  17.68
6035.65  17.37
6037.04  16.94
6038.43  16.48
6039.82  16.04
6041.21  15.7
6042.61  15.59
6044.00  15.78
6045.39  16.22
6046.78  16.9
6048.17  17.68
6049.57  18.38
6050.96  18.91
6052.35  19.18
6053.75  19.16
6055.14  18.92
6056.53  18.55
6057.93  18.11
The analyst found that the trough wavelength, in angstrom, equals 5998.25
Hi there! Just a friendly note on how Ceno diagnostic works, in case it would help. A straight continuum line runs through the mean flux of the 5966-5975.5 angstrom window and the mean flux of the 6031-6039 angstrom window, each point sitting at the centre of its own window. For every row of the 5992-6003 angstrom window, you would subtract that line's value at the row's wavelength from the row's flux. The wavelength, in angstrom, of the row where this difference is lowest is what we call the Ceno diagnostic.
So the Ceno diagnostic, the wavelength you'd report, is 5992.72 angstrom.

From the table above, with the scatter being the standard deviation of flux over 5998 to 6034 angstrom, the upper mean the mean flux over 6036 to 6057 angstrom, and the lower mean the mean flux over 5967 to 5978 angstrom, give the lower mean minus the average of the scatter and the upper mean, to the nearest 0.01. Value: 7.98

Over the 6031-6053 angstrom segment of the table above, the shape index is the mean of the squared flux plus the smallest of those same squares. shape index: 539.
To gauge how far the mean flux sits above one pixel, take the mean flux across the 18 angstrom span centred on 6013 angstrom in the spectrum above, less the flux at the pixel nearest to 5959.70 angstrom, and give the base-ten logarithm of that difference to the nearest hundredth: 0.08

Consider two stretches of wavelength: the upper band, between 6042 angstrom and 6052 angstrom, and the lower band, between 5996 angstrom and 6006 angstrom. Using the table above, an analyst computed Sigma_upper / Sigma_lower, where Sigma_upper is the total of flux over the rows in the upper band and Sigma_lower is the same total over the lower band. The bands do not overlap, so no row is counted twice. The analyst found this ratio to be 0.99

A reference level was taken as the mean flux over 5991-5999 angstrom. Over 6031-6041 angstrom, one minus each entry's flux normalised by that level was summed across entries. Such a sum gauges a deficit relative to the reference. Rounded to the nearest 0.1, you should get -0.5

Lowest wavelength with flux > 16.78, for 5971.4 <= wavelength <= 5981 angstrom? 5972.06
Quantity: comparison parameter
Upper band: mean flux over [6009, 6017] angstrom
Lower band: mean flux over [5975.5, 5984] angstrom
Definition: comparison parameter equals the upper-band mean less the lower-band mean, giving 0.5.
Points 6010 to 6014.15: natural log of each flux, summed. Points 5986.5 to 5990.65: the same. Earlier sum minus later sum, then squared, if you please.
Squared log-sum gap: 0.05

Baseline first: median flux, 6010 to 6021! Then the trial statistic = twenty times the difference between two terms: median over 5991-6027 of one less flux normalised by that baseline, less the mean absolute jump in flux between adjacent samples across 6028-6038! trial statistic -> -4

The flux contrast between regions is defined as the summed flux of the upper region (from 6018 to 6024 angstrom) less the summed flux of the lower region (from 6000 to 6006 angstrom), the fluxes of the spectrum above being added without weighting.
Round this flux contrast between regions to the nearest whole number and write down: 1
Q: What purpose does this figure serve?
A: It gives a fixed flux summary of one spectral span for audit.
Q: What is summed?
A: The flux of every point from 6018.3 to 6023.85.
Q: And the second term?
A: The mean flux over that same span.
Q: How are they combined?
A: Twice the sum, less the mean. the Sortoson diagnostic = 125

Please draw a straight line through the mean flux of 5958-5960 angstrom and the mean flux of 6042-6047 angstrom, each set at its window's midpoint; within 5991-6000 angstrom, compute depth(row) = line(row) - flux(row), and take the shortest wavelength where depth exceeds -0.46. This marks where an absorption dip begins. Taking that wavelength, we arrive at 5991.34 angstrom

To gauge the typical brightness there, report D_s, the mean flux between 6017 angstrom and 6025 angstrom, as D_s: 17.9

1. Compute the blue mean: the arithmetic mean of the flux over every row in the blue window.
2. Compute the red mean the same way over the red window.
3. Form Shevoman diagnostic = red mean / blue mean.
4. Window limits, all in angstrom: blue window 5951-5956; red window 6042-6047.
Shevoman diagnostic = 0.92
